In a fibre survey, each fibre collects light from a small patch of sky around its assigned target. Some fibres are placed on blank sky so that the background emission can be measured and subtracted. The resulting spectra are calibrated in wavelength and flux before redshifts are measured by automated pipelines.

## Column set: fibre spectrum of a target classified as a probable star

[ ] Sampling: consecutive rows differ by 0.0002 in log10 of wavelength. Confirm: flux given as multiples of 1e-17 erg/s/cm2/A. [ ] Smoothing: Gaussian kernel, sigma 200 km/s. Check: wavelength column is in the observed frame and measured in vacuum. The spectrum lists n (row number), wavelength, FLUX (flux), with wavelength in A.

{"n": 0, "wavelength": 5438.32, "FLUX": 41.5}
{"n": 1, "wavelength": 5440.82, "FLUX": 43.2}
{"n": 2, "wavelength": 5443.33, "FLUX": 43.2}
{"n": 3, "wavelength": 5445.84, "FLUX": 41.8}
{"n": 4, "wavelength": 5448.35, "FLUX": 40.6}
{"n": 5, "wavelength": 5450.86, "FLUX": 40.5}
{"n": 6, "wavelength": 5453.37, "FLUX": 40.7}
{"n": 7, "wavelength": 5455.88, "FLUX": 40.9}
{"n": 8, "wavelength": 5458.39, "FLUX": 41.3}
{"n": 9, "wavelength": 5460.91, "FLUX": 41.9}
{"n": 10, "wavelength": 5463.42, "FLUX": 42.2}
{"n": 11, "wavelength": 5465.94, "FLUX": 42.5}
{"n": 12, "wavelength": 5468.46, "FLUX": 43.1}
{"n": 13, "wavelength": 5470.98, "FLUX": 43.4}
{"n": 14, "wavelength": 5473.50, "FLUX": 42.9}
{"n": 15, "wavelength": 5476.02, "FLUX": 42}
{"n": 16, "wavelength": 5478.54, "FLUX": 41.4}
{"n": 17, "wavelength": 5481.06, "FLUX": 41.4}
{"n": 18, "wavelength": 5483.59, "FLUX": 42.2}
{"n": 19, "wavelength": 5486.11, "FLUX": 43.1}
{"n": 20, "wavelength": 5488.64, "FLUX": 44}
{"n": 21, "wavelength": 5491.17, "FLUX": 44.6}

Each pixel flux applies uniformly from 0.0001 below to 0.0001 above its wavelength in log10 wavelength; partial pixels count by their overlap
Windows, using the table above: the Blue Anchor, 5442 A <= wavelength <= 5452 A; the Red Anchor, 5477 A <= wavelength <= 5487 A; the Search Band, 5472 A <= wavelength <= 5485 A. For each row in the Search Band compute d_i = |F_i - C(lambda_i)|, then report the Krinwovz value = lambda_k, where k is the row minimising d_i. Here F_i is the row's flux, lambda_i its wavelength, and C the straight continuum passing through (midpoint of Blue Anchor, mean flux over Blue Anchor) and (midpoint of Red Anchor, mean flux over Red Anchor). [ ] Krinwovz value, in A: 5476.02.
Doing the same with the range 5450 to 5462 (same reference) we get 5460.91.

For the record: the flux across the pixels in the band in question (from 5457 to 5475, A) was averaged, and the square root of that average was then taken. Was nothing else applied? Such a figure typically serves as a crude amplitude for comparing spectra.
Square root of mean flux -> 6.52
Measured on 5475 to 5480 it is 6.46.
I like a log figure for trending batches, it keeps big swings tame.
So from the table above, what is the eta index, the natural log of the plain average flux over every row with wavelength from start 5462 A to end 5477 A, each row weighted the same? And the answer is 3.75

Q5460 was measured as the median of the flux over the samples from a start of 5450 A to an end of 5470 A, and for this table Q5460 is 41.6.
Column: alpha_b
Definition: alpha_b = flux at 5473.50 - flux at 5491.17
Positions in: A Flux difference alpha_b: -2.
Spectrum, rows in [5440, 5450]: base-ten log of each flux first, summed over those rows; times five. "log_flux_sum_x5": 32.5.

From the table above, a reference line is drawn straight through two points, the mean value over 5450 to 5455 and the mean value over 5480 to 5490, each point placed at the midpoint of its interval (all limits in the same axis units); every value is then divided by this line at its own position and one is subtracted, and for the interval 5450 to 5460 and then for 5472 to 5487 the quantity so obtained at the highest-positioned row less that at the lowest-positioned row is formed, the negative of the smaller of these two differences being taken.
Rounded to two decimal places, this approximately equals 0.01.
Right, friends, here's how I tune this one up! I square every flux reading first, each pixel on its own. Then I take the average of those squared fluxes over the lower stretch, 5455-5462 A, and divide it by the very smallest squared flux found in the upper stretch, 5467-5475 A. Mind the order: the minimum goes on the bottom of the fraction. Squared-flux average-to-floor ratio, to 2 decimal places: 0.93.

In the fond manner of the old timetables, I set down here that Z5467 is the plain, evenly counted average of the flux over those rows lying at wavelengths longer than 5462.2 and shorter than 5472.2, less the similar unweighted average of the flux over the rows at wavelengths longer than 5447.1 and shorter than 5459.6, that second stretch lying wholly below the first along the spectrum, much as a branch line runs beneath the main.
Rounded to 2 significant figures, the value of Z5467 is 2.0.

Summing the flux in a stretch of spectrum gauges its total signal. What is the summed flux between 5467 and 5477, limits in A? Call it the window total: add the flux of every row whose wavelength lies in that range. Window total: 171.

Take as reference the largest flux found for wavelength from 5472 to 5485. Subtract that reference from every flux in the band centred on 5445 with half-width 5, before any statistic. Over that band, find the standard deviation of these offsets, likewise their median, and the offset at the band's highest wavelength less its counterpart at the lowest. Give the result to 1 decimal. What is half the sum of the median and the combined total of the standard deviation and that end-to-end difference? -1.0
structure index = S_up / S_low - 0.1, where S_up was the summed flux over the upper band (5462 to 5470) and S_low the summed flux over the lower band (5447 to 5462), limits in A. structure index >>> 0.42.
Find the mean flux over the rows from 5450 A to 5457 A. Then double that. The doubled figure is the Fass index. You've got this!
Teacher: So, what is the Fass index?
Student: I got 81.4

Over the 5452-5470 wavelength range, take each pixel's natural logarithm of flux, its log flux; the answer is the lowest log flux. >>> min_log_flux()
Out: 3.71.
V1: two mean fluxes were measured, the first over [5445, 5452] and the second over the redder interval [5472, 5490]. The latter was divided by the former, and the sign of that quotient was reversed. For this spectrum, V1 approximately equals -1.04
